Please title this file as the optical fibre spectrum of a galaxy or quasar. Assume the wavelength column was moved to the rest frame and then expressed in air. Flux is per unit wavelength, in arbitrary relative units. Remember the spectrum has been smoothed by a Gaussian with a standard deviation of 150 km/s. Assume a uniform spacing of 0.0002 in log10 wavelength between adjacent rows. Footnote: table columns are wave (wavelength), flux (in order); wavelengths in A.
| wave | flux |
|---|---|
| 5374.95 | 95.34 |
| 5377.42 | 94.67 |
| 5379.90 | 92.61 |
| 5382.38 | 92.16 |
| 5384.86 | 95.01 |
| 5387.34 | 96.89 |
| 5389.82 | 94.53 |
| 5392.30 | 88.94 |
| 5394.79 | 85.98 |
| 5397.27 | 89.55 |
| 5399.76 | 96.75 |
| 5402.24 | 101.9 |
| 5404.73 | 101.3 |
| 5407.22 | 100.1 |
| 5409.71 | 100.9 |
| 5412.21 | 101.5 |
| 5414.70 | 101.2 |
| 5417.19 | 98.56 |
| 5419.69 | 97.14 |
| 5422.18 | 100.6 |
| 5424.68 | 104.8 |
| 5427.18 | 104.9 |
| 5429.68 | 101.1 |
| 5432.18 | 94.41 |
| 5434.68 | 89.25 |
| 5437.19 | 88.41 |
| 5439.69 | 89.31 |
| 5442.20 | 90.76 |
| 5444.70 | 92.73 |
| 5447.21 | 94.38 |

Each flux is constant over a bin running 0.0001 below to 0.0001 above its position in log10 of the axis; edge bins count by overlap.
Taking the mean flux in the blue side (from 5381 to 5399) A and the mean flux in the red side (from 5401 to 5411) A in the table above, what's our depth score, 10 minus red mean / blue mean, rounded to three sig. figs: 8.90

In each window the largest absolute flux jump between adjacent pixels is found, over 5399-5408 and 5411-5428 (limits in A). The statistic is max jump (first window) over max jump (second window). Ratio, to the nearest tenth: 1.2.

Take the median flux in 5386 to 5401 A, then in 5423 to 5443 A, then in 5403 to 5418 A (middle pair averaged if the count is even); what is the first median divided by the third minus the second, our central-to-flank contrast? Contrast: 11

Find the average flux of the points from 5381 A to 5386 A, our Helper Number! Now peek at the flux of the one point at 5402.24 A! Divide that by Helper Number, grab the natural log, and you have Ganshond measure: 0.09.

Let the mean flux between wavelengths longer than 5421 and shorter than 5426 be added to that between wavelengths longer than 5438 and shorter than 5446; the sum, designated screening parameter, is 194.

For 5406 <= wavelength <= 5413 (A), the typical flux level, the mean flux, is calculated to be 101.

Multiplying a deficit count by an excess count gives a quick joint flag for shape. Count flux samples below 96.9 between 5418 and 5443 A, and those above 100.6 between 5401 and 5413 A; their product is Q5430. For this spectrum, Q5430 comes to 20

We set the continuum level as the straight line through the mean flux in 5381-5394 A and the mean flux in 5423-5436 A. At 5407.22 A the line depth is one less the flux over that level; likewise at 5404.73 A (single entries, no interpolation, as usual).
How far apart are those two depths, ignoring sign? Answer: 0.016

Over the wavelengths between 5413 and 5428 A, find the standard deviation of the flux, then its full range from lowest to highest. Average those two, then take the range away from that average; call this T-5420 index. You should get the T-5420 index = -2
